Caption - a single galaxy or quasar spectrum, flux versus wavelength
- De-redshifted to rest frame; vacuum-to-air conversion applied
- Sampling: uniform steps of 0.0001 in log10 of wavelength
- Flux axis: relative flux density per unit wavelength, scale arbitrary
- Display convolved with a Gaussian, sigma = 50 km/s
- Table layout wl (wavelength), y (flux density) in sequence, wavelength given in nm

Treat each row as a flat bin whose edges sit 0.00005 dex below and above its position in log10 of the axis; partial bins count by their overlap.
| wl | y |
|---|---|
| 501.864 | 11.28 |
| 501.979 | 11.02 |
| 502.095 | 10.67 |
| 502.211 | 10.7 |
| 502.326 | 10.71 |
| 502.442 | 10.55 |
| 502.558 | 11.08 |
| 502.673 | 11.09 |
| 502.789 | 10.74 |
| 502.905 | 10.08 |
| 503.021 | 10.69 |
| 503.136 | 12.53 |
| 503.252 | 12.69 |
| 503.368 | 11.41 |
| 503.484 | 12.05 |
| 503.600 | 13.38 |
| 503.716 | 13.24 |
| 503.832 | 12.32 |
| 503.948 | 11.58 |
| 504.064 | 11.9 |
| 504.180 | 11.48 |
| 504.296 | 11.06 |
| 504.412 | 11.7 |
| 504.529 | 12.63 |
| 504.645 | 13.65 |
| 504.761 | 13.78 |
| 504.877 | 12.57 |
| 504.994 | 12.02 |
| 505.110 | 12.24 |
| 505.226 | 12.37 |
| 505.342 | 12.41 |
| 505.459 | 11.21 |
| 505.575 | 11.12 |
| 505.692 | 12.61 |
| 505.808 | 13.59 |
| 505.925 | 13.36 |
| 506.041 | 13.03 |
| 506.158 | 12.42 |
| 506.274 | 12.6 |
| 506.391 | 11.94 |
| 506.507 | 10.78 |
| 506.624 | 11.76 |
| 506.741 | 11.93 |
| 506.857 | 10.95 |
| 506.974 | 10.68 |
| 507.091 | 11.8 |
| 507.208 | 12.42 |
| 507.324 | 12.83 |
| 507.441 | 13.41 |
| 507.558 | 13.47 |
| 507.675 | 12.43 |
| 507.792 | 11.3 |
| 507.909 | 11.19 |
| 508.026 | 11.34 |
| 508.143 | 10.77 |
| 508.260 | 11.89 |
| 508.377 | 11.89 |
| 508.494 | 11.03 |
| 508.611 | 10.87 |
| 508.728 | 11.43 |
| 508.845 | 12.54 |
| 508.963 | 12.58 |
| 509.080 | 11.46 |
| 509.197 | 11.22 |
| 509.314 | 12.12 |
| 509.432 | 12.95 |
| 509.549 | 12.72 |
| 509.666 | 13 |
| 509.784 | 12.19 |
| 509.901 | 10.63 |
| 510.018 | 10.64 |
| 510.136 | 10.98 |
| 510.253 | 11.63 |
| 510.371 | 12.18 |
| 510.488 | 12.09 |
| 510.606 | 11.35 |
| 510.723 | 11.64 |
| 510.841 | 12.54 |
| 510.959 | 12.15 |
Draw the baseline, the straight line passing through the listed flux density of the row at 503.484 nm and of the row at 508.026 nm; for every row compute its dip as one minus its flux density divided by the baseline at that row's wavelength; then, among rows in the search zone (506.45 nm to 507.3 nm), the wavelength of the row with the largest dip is 506.974 nm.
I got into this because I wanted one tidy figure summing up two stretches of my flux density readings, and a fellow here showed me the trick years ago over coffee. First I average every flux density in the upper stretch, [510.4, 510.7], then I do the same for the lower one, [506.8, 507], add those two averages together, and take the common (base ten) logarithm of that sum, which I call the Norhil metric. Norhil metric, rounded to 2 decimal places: 1.35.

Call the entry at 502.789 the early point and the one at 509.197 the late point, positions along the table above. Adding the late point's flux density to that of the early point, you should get 22.0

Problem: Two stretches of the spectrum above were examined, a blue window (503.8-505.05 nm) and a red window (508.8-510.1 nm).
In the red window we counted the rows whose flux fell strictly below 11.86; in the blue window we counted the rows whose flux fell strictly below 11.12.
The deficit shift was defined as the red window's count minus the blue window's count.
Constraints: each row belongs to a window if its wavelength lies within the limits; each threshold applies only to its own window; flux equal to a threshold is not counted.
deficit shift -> 3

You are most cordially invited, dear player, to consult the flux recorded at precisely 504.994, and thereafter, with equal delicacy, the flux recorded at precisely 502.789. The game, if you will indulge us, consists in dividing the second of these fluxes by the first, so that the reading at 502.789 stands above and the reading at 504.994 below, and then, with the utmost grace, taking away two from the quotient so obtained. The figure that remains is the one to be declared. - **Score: -1.11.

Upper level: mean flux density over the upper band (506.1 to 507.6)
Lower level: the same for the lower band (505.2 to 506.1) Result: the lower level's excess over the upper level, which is 0.39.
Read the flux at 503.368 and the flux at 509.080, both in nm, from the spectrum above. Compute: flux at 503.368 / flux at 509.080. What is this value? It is 1.00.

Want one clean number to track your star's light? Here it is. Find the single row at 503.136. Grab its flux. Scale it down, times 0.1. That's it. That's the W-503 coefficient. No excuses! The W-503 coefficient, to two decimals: 1.25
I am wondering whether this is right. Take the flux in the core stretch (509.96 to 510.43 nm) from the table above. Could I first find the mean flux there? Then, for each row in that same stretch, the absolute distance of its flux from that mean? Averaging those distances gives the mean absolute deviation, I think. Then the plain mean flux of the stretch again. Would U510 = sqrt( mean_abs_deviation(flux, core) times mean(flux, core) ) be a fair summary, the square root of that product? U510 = 2.49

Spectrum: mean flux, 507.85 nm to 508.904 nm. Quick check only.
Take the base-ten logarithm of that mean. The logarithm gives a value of 1.058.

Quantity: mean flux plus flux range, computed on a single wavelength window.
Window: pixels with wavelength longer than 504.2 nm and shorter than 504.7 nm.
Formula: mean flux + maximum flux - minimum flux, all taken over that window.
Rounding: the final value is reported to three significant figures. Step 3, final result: 14.8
